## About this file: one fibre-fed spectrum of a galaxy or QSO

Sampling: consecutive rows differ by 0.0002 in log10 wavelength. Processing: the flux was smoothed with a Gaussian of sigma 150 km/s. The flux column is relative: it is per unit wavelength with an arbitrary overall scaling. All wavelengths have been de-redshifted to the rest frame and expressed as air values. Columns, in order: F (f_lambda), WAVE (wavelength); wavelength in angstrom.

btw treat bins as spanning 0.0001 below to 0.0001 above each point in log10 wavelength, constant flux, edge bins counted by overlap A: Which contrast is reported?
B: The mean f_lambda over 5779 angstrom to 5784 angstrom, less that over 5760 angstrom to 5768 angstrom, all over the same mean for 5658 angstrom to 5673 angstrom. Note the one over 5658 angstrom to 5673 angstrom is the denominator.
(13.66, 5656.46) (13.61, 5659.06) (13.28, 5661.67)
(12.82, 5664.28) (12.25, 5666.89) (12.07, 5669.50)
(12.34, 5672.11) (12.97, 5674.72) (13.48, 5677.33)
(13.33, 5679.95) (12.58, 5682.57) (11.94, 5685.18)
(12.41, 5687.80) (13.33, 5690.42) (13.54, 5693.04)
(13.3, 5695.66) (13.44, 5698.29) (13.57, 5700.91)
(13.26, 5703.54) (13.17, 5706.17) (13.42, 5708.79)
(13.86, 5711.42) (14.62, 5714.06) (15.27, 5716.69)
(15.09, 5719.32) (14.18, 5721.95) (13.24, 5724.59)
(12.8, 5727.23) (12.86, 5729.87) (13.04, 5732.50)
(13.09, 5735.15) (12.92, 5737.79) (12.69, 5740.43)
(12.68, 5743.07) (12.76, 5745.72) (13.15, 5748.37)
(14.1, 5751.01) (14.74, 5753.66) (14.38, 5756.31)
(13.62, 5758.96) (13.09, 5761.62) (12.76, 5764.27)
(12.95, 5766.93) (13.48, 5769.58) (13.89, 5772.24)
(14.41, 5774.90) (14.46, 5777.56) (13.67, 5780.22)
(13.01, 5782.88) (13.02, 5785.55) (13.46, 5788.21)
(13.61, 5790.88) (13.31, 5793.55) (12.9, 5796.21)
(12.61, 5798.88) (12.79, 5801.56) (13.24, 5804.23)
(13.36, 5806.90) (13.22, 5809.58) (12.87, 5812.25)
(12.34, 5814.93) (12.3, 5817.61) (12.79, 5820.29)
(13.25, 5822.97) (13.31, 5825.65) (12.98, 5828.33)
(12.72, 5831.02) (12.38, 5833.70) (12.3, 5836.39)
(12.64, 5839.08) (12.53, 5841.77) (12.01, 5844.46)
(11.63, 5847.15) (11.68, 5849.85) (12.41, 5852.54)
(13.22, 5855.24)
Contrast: 0.03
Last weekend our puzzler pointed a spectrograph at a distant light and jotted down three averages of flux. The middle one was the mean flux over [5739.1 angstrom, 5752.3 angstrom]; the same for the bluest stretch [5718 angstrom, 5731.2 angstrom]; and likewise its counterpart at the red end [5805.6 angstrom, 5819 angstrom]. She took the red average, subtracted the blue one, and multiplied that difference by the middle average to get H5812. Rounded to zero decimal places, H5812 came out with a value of -11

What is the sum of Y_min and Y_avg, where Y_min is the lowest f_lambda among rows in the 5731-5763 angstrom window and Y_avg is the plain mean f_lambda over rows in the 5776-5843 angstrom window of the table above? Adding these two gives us 25.7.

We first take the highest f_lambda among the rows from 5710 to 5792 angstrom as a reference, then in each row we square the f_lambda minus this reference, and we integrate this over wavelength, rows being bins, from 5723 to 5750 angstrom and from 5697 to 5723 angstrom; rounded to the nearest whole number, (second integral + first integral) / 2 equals 102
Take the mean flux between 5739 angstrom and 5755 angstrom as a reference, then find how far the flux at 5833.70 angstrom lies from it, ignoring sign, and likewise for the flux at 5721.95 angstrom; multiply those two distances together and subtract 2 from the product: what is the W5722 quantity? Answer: -1.20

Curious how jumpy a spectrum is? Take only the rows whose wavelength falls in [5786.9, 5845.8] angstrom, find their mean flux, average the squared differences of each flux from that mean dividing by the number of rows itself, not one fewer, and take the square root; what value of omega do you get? 0.43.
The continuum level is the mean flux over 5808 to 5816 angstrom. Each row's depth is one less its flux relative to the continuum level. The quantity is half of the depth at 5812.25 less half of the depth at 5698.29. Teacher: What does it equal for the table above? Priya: 0.022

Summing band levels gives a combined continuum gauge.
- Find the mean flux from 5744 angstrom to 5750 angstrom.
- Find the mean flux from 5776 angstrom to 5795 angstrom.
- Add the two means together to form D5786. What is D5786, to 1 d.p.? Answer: 26.5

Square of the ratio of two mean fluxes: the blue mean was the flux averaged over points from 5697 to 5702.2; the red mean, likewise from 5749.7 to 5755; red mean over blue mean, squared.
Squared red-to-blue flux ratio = 1.14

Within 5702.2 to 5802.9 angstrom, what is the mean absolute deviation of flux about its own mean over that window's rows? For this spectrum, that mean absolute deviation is 0.59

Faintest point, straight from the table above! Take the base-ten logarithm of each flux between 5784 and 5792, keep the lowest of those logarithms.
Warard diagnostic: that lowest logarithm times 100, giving 111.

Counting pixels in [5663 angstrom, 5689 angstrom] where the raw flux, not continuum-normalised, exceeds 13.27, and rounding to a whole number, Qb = 2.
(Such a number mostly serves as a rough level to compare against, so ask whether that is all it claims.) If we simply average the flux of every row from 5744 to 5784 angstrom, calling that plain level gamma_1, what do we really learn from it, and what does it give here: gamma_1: 13.63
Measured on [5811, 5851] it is 12.52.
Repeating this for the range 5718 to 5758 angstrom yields 13.45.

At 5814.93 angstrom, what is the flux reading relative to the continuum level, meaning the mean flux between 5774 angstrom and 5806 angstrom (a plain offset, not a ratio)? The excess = -1.0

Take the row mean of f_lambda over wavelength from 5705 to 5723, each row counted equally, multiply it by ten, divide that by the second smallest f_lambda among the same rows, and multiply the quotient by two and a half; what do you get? 26.5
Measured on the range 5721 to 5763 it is 26.3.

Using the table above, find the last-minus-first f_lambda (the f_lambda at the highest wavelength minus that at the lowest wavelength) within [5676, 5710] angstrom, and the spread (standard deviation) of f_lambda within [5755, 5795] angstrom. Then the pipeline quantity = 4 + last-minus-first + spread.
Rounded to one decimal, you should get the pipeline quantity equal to 4.5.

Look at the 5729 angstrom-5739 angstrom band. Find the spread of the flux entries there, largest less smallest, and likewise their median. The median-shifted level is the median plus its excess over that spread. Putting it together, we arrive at 25.7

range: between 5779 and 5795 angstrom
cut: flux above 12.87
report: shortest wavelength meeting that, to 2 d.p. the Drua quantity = 5780.22 angstrom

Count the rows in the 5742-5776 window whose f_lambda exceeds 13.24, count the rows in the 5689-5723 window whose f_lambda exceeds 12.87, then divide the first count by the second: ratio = 0.54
